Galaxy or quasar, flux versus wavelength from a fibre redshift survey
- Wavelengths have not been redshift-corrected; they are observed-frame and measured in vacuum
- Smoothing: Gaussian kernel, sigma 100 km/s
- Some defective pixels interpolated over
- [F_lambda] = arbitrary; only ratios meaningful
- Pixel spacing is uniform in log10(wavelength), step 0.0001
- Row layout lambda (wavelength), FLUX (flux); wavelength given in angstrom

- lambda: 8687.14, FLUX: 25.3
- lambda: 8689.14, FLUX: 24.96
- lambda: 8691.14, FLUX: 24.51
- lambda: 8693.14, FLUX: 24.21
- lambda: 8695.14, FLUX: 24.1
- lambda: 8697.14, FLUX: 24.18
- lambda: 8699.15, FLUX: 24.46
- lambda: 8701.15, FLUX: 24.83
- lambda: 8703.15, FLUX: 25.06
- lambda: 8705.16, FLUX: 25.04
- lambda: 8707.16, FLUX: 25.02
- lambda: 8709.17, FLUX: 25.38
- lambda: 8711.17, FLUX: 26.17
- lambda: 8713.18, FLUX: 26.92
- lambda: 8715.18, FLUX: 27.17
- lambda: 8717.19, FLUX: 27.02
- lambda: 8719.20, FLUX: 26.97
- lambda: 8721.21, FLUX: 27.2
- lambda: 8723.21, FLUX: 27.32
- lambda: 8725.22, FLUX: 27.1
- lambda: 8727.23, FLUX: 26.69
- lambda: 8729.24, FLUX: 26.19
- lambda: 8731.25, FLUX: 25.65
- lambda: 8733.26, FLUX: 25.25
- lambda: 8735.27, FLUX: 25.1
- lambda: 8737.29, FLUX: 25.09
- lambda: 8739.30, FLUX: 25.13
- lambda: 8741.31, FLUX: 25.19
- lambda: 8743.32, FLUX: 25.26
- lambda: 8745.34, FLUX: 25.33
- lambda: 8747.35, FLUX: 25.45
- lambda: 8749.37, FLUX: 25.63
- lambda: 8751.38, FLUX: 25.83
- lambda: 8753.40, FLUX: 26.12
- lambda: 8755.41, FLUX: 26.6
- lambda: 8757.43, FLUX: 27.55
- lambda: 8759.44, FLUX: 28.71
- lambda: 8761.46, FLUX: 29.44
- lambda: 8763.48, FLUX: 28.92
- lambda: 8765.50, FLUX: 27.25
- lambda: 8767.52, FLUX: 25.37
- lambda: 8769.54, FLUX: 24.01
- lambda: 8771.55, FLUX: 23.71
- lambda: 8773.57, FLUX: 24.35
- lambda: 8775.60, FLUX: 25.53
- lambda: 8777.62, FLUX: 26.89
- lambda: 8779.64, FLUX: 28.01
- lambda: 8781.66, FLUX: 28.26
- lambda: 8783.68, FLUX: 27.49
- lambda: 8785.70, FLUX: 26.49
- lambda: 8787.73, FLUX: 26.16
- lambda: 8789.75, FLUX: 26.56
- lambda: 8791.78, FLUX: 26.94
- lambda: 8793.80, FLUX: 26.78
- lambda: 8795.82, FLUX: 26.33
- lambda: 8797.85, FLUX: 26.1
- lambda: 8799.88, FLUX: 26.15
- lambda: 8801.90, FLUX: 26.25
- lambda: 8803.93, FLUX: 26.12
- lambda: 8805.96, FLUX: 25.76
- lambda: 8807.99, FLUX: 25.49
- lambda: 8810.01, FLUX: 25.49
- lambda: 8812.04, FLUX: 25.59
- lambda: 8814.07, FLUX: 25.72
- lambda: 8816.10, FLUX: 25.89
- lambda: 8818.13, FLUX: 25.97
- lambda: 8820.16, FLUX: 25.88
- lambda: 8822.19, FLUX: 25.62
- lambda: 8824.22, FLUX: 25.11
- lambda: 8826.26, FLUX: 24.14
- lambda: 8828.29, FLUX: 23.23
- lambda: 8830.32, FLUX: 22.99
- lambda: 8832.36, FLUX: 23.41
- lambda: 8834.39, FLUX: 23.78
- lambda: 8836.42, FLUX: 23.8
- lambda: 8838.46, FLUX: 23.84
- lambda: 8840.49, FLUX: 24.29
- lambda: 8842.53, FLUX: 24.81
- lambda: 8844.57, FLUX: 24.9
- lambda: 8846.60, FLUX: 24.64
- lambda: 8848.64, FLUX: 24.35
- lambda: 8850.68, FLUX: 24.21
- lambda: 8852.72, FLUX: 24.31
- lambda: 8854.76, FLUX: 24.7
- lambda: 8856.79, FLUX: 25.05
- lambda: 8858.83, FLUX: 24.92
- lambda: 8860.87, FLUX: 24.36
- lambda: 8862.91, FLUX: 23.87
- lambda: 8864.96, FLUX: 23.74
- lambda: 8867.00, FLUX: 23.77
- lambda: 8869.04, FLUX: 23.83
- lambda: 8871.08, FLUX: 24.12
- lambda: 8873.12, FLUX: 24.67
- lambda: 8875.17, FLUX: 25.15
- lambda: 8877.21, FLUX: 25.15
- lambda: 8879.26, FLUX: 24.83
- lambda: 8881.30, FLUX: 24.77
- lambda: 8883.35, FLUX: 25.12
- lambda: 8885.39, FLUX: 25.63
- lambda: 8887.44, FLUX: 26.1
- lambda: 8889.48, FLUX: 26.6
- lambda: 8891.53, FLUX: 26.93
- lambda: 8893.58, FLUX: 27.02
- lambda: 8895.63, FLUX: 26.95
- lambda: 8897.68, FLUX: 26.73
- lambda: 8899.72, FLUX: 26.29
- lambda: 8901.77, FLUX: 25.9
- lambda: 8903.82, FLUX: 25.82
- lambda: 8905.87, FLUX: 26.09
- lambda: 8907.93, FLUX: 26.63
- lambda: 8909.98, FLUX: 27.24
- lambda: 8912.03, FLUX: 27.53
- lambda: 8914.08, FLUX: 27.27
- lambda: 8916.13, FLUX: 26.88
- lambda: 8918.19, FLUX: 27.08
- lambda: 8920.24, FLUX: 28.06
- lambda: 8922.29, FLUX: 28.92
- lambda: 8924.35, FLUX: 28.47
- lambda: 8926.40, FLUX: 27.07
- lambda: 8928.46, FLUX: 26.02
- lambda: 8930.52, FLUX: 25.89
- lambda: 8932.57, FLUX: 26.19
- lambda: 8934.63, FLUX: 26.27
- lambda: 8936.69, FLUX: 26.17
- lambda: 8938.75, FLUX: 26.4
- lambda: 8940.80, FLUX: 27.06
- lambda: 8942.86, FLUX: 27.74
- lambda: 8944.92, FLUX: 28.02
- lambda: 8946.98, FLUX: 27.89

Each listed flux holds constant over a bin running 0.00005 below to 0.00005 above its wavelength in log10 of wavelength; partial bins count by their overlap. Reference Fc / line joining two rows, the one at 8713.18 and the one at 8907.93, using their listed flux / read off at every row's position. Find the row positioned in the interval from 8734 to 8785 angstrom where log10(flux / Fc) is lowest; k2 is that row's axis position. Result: 8771.55 angstrom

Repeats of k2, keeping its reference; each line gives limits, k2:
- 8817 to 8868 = 8830.32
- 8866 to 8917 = 8867.00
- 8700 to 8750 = 8701.15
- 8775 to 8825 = 8824.22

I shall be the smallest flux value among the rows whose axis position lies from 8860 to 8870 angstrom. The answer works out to 23.74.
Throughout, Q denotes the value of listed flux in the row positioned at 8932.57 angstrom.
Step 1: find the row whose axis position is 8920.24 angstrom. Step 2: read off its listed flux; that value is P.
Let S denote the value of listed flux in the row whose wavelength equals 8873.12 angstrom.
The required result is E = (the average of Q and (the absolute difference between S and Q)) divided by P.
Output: 0.49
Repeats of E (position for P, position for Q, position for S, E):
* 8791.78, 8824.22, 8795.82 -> 0.49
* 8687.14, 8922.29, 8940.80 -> 0.61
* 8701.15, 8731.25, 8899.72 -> 0.53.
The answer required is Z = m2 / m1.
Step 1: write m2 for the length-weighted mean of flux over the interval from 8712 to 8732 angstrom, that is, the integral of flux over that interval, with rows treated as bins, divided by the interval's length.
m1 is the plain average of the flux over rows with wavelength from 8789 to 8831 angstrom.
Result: 1.05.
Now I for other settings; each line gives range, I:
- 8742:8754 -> 25.26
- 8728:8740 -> 25.09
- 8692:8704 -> 24.1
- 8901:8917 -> 25.82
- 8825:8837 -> 22.99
